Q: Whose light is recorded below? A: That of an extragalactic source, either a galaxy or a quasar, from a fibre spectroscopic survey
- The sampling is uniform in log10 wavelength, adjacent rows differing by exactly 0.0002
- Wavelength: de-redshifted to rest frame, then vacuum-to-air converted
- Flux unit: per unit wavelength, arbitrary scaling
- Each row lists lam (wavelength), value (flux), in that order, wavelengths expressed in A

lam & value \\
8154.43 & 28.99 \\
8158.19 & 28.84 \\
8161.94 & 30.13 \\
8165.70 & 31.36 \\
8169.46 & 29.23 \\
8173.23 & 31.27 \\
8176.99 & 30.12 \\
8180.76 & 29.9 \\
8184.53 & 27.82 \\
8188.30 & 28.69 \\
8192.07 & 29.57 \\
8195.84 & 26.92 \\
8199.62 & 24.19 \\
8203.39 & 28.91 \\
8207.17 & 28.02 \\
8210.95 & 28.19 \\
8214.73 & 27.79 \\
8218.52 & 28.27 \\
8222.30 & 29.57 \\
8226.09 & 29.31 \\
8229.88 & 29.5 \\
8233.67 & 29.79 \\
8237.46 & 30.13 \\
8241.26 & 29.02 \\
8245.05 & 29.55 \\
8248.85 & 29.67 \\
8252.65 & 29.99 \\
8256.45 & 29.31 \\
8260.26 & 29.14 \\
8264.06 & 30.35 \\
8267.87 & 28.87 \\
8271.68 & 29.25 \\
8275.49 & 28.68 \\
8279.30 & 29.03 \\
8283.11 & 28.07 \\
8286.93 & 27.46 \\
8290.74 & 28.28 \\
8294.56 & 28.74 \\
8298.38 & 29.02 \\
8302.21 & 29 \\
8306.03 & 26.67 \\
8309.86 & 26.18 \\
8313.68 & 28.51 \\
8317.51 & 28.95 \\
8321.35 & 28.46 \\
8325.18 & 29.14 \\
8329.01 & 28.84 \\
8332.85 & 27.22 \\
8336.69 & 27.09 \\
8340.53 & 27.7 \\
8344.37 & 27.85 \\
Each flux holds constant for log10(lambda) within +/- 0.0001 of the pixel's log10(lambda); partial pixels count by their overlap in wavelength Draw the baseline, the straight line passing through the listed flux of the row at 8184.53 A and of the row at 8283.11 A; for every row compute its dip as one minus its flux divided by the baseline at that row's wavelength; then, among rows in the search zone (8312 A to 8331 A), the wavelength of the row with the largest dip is 8321.35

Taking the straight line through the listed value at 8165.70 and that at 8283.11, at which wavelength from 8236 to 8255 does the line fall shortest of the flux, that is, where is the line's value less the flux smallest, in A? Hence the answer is 8252.65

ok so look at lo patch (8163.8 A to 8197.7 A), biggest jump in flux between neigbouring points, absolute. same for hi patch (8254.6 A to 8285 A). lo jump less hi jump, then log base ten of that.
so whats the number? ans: 0.1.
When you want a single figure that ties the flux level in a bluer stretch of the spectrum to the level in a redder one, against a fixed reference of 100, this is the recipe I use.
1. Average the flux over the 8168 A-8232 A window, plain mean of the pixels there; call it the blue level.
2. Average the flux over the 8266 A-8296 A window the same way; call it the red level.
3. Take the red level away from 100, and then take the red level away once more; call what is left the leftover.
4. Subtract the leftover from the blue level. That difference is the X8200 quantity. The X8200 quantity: -14.24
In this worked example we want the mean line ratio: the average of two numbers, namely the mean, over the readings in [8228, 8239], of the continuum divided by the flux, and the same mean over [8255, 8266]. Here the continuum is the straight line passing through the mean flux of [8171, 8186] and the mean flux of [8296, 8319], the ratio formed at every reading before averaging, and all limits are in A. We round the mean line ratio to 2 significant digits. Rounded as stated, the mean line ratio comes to 0.97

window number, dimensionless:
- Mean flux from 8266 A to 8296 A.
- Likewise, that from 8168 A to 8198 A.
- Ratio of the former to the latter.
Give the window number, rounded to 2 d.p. 0.98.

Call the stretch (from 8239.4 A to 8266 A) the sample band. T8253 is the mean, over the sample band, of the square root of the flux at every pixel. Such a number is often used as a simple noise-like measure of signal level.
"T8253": 5.44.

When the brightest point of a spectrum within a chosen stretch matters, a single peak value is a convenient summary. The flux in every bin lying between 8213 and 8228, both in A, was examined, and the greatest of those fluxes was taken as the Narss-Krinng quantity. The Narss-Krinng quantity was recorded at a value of 29.57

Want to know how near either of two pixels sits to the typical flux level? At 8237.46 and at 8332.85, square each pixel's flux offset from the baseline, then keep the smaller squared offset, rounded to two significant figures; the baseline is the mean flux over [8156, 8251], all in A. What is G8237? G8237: 1.2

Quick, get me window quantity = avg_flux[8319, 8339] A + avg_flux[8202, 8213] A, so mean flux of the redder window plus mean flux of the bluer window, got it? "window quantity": 56.5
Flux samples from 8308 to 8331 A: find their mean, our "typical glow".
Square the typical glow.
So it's 804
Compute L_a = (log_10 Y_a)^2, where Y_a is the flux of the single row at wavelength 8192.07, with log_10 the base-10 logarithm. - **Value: 2.16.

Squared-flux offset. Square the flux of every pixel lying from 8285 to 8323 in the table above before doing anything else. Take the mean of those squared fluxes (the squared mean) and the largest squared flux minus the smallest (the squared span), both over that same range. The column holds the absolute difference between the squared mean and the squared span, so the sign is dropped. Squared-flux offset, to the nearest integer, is 635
